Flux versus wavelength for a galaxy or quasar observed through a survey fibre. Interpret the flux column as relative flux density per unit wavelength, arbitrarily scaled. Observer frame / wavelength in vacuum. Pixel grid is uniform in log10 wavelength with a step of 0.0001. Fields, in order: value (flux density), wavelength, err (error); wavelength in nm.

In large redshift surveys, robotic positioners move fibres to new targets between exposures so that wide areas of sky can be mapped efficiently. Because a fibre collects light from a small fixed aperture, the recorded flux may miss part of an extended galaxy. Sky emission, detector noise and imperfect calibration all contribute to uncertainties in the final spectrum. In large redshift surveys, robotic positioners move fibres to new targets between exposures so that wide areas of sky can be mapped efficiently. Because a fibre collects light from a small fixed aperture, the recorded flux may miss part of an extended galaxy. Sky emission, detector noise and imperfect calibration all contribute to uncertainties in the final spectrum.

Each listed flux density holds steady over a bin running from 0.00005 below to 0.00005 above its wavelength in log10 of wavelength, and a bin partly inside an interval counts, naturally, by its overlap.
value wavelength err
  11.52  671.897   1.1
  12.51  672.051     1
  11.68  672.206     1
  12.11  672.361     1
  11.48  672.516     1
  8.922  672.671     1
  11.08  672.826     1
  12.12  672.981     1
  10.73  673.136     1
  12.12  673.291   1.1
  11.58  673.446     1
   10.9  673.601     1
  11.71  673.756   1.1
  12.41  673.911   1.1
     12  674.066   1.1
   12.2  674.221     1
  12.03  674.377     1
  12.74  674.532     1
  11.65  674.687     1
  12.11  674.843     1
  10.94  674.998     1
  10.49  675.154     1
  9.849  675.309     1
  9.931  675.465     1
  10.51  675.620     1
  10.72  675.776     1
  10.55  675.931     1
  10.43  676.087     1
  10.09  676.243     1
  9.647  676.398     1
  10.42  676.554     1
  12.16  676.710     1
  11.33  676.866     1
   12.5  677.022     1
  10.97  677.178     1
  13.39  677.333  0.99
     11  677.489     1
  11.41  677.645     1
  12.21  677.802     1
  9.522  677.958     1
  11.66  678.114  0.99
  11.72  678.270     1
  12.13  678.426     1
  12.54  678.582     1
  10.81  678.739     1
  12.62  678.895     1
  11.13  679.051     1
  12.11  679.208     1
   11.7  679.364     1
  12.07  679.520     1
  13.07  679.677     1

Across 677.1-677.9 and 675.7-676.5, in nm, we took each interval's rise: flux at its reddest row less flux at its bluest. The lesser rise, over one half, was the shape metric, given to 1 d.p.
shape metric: -2.1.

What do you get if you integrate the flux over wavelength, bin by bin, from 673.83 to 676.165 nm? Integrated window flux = 26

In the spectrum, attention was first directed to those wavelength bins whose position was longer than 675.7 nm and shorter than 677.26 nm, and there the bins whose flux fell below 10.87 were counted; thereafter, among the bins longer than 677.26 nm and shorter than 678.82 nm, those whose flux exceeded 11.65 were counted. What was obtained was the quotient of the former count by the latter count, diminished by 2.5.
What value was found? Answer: -1.5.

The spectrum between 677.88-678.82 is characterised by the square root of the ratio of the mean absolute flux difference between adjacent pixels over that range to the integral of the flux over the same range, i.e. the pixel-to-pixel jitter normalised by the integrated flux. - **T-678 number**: 0.30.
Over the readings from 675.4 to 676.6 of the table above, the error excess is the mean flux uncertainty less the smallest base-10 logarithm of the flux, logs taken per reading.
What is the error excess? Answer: 0.016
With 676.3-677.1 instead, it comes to 0.016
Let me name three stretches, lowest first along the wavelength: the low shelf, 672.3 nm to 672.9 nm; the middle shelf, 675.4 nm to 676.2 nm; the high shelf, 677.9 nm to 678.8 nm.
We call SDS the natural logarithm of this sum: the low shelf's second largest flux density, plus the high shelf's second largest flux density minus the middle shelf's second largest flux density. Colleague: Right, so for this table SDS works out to 2.57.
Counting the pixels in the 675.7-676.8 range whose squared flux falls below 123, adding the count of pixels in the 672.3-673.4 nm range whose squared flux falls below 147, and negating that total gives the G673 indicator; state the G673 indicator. -13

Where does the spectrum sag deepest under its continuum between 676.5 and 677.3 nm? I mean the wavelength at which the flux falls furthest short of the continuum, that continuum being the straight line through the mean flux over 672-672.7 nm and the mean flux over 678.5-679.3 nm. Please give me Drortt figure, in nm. 676.554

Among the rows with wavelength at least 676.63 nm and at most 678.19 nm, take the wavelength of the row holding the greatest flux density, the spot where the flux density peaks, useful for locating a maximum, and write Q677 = 677.333 nm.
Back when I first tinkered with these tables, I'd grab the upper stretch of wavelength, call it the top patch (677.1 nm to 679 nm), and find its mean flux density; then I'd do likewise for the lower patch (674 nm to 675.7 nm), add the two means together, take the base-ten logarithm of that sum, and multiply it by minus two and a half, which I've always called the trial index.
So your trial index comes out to -3.403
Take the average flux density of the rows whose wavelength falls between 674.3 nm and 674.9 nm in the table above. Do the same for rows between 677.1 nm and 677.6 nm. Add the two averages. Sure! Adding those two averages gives 23.9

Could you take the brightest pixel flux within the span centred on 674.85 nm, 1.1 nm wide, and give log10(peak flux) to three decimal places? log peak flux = 1.105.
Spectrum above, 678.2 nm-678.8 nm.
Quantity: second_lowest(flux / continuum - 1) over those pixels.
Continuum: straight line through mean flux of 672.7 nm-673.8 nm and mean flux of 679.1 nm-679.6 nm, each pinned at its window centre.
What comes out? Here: -0.01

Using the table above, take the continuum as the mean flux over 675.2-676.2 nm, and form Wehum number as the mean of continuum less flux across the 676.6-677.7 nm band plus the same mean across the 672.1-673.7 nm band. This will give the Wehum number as -2.4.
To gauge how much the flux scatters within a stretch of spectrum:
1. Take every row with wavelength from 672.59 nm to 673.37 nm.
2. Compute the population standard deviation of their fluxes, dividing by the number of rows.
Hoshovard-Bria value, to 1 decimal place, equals 1.2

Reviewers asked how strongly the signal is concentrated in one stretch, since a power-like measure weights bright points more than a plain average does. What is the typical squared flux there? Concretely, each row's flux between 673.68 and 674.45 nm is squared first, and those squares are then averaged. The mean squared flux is 146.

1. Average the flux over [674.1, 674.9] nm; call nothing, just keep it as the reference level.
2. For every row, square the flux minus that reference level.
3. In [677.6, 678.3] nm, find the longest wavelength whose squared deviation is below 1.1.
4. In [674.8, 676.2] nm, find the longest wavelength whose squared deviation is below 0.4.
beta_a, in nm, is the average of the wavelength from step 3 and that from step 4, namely 676.56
